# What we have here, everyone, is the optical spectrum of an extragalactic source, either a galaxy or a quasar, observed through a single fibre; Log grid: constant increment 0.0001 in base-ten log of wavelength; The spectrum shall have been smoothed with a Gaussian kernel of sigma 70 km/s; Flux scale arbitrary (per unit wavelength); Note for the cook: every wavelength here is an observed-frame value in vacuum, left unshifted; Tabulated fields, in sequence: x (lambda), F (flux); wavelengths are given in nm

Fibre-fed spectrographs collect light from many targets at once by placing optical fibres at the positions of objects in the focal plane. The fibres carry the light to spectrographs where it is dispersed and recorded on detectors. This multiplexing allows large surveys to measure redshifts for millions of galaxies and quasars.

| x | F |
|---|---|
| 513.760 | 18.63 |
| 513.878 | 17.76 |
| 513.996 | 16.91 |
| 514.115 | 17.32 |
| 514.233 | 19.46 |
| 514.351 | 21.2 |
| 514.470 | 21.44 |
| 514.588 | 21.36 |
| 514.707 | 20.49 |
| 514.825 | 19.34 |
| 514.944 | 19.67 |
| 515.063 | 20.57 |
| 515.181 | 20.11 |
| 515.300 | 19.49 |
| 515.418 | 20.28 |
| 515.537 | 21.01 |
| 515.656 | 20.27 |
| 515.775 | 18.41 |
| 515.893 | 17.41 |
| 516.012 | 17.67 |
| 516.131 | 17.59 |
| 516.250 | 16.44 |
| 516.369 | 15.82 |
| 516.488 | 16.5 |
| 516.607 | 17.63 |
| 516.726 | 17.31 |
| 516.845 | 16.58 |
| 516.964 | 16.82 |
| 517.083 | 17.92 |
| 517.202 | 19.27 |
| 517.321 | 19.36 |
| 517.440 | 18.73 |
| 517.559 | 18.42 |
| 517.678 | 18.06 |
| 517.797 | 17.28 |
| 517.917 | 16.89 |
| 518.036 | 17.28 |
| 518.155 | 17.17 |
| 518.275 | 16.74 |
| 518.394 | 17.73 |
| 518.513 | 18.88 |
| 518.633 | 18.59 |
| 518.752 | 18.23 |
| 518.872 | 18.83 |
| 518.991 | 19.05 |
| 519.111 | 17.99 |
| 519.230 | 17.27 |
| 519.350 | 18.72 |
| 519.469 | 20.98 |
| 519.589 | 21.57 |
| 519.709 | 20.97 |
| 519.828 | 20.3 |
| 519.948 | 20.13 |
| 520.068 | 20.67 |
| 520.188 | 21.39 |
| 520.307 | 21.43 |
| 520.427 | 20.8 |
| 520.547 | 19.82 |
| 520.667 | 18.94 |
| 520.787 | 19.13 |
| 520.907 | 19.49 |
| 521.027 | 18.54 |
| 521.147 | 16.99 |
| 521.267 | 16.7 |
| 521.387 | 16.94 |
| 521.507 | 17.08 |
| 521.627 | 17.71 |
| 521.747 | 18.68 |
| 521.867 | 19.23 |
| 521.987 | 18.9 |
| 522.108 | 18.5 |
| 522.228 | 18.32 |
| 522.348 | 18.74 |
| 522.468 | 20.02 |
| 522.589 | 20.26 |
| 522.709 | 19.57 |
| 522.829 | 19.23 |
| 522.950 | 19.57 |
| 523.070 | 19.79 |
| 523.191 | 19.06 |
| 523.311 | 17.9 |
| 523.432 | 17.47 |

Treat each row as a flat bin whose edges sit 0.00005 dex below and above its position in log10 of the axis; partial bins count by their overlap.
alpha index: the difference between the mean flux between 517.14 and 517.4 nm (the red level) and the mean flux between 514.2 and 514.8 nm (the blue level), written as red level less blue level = -1.5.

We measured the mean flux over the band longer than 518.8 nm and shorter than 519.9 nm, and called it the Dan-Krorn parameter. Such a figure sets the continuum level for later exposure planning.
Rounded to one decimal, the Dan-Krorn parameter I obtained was 19.5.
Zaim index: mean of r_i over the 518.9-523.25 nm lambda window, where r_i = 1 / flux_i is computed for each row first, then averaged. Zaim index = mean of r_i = 0.0522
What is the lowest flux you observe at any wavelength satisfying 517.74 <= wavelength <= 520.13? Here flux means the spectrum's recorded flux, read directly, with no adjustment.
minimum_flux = 16.74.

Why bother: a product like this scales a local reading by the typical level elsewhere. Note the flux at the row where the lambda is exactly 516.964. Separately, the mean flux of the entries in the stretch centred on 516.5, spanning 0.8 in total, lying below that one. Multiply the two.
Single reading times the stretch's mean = 283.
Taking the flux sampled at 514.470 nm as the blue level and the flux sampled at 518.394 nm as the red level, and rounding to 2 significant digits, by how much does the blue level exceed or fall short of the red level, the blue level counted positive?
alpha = 3.7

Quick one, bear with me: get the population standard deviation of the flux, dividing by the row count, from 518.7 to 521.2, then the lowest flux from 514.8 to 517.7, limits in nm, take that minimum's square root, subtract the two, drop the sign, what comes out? 2.6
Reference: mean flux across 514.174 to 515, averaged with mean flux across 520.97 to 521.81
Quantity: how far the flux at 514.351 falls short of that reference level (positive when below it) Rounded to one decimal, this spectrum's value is -2.2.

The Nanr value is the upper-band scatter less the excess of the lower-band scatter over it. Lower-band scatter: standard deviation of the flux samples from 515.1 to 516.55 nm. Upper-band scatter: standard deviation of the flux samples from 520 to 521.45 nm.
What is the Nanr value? 1.6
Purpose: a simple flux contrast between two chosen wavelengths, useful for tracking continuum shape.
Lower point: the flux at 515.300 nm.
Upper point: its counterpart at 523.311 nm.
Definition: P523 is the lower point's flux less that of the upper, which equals 1.6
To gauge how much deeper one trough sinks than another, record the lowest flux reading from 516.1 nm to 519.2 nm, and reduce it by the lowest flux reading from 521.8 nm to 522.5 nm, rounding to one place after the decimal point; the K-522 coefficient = -2.5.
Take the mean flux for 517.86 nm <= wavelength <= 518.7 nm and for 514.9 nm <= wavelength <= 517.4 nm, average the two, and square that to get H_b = 324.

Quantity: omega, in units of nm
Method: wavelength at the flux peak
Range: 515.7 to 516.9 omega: 515.775 nm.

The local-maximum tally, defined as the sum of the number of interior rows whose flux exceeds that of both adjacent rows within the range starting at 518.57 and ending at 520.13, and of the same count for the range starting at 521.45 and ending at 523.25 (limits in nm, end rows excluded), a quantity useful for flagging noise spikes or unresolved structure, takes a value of 5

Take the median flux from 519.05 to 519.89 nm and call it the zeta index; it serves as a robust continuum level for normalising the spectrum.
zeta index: 20.3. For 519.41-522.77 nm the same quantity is 19.4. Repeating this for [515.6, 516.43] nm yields 17.6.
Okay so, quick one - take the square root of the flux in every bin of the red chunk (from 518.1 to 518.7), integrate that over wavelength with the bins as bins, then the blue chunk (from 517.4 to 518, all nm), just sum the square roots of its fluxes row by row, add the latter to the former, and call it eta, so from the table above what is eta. 23.7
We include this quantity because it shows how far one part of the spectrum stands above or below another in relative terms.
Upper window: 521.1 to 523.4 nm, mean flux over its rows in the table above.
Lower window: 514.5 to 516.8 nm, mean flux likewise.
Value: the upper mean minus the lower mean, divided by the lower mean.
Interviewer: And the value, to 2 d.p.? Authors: -0.01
